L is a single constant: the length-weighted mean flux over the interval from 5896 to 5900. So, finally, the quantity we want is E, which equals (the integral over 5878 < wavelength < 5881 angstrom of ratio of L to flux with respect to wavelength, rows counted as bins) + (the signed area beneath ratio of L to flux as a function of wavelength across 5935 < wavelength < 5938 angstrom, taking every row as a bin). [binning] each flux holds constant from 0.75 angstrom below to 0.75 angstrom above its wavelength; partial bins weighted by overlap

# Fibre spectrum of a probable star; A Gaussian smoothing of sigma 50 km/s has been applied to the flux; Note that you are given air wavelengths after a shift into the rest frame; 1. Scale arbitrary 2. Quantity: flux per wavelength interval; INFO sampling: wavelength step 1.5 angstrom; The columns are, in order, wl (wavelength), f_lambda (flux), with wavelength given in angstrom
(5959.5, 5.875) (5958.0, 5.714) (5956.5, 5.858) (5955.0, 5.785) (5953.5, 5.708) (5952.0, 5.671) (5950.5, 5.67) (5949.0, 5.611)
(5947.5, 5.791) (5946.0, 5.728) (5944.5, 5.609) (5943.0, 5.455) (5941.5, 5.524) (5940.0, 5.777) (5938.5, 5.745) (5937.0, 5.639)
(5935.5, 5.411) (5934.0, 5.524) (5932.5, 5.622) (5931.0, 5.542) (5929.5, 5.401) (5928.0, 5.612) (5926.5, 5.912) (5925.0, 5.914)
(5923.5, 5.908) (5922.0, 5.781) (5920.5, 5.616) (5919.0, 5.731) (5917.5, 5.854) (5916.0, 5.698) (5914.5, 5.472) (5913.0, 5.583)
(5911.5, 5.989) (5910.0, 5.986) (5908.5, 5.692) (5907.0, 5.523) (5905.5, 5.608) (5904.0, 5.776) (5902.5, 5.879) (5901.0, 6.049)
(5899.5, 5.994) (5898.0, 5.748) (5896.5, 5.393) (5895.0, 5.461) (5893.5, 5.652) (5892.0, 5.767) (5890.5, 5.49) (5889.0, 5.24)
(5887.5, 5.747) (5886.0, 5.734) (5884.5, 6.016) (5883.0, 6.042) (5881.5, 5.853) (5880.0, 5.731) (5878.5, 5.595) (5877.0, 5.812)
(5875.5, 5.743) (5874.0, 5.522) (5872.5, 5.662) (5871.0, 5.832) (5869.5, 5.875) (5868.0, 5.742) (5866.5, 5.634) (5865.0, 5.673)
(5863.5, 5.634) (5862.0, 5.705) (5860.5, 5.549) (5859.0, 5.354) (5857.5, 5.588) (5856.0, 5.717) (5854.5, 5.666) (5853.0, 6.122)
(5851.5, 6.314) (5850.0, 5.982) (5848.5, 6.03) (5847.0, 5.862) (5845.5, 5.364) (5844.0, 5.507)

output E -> 6.10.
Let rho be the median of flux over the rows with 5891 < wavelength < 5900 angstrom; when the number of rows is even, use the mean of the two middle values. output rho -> 5.700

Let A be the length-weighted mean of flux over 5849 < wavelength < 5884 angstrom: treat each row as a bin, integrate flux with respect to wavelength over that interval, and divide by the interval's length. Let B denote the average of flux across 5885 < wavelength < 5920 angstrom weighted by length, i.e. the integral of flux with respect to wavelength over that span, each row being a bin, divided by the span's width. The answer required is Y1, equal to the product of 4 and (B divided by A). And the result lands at 3.96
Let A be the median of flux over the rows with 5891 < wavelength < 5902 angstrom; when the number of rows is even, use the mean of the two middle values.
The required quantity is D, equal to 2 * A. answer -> 11.5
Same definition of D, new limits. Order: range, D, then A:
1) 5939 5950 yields 11.2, 5.611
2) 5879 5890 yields 11.5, 5.747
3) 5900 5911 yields 11.6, 5.776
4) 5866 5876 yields 11.5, 5.742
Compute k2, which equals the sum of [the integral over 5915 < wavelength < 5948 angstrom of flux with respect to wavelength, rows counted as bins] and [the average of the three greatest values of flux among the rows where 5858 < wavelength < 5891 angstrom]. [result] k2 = 193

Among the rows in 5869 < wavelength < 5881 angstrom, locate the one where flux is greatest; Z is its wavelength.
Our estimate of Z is 5869.5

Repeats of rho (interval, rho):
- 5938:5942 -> 5.745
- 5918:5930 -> 5.756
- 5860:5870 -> 5.673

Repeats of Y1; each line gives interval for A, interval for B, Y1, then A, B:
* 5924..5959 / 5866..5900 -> 4.03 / 5.67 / 5.706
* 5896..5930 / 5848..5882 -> 4.00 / 5.75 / 5.751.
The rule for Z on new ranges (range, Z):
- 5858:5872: 5869.5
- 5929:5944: 5940.0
